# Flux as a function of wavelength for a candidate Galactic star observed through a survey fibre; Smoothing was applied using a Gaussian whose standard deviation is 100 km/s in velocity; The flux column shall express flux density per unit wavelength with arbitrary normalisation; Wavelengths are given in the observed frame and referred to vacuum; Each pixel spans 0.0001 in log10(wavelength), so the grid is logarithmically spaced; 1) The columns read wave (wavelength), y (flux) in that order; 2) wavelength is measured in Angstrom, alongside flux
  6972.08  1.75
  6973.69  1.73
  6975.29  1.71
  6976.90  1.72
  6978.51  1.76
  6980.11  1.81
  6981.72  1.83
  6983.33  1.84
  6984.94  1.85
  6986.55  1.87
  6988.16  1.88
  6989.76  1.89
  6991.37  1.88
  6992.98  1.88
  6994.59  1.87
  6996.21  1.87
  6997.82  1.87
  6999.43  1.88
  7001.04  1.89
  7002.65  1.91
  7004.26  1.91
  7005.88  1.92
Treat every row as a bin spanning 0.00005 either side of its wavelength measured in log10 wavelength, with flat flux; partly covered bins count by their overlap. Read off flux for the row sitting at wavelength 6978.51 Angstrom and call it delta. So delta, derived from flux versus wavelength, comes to 1.76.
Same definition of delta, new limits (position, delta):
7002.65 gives 1.91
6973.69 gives 1.73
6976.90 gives 1.72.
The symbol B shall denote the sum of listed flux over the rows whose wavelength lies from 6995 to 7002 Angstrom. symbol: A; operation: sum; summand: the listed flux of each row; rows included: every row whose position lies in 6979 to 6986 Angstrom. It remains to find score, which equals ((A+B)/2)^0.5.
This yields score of 2.72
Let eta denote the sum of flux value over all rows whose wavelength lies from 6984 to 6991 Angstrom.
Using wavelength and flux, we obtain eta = 7.5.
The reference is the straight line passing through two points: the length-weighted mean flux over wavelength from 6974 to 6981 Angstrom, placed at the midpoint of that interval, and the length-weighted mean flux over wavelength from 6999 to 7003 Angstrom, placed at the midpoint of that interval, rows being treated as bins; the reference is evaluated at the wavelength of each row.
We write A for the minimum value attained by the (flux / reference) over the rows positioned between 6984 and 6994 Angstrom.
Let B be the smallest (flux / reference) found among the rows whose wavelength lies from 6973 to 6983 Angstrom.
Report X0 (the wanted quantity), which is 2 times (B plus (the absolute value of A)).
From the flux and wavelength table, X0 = 4.01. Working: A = 1.02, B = 0.98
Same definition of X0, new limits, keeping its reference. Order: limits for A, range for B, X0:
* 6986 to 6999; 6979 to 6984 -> 4.04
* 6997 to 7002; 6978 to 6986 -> 4.00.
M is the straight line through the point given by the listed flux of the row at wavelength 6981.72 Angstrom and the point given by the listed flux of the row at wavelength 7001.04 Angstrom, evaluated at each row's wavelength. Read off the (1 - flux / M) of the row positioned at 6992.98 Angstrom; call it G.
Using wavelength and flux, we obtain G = -0.01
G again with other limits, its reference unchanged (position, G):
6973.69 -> 0.04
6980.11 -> 0.01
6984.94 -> -0.01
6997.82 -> 0.01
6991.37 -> -0.01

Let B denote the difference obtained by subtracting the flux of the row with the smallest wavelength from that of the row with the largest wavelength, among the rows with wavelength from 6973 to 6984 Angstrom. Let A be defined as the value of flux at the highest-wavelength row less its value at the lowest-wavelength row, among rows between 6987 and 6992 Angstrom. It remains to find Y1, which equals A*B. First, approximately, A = 0.00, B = 0.11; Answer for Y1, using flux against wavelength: 0.0000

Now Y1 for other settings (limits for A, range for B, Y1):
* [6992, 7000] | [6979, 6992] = 0.0000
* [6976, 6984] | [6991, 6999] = -0.0012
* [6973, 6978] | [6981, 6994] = -0.0005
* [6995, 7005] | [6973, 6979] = 0.0012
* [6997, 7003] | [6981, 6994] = 0.0020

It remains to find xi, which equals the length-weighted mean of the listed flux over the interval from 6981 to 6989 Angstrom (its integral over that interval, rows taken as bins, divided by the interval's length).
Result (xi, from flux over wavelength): 1.86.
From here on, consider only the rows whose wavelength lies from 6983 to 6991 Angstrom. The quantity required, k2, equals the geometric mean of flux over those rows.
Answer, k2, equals 1.87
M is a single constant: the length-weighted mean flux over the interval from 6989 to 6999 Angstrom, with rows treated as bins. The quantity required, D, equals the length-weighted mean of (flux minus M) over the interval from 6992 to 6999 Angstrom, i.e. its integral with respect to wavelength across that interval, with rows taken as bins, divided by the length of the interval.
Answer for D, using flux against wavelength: 0.00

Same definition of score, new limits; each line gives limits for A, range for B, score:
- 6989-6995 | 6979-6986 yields 2.72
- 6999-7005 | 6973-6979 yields 2.69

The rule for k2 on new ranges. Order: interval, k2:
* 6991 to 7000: 1.87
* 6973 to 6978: 1.72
